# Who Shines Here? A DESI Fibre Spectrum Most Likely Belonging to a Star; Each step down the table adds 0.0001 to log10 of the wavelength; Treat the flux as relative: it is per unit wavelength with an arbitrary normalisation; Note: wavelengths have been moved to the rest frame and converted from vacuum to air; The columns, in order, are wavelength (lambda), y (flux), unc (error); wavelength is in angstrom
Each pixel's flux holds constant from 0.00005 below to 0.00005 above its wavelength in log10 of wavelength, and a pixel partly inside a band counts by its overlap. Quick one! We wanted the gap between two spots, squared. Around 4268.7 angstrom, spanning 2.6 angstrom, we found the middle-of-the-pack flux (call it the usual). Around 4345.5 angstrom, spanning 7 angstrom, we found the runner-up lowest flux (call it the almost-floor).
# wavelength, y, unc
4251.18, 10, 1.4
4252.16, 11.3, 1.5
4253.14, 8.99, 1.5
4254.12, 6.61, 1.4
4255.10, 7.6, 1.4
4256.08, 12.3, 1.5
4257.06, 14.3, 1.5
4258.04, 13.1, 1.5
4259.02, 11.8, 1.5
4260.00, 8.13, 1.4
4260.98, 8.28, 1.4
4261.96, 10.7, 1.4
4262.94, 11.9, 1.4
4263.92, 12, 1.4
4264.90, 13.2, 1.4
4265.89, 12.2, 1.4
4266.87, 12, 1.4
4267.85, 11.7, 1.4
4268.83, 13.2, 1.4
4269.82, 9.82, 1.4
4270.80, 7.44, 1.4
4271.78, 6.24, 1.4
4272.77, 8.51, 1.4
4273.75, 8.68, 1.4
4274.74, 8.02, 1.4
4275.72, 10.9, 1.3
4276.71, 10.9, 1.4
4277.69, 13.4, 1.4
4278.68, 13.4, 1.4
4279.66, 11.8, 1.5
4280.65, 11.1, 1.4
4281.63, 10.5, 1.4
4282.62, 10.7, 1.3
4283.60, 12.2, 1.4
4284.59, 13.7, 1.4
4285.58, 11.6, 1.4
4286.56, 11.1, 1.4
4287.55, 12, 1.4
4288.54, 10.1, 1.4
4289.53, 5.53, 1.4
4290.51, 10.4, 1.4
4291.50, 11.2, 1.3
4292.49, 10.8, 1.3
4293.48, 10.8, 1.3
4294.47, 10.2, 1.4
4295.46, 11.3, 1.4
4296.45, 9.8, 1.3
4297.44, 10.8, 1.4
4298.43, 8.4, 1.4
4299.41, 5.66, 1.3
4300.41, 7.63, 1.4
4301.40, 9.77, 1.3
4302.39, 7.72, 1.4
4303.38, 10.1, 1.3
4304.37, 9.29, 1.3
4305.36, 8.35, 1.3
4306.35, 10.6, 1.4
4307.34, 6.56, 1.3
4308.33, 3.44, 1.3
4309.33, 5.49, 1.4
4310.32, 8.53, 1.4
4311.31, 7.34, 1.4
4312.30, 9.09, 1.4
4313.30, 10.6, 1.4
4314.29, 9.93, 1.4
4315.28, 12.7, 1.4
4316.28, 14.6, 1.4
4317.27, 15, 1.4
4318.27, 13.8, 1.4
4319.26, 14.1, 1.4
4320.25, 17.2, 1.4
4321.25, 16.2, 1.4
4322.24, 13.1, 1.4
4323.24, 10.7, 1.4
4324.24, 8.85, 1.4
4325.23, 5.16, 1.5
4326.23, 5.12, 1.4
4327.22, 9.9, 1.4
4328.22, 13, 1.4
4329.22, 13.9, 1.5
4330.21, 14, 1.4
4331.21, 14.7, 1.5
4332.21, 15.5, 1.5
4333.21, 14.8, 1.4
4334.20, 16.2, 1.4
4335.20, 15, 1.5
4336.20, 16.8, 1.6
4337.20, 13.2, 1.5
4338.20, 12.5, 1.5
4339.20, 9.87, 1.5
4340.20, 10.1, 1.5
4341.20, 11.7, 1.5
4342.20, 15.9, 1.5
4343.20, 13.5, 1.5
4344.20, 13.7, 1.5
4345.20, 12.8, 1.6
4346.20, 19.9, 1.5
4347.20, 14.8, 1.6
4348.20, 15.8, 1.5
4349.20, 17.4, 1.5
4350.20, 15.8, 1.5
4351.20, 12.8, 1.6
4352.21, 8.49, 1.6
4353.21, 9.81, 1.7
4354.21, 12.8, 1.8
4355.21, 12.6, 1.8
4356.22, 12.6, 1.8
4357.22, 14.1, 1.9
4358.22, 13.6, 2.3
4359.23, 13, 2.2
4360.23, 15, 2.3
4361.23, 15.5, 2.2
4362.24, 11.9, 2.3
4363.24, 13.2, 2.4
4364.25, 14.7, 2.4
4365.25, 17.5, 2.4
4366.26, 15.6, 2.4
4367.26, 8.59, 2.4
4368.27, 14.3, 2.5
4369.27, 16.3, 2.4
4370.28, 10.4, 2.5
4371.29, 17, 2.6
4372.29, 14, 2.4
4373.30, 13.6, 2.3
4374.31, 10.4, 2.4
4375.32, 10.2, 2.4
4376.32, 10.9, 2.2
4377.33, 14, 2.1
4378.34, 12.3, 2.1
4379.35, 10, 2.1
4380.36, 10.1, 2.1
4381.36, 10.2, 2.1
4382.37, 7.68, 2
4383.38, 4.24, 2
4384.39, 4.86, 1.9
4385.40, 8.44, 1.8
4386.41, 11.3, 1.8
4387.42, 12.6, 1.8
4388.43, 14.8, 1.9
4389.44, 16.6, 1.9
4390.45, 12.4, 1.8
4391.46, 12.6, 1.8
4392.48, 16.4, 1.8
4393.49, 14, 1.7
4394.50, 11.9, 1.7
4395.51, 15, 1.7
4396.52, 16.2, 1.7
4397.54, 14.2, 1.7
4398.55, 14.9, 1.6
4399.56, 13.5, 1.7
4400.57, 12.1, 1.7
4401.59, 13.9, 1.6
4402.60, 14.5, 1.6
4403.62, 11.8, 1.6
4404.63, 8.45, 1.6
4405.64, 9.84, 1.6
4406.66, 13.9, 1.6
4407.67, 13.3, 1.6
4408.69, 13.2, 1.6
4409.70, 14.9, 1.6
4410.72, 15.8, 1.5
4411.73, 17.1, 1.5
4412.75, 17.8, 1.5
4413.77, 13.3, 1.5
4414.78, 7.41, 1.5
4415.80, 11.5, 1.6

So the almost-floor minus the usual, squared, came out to 3.24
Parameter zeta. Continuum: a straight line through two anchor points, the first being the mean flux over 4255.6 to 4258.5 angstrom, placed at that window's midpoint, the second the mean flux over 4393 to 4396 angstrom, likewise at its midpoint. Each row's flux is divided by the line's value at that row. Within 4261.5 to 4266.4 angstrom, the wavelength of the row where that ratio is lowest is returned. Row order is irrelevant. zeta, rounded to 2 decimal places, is 4261.96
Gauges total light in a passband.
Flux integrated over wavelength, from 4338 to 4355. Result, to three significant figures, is 228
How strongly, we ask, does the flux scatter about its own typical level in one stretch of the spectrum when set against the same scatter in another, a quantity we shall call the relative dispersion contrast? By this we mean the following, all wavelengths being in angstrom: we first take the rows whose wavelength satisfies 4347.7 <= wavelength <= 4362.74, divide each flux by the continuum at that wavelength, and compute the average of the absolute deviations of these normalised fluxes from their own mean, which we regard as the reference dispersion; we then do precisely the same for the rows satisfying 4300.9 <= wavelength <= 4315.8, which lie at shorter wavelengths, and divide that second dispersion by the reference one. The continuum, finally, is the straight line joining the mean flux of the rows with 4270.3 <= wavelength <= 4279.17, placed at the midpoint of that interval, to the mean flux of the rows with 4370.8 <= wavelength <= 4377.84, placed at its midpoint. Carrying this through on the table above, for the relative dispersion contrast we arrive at 1.09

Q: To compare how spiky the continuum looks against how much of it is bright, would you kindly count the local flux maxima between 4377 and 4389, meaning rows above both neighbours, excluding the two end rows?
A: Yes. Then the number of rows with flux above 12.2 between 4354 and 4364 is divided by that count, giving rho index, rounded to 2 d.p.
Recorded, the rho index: 9.00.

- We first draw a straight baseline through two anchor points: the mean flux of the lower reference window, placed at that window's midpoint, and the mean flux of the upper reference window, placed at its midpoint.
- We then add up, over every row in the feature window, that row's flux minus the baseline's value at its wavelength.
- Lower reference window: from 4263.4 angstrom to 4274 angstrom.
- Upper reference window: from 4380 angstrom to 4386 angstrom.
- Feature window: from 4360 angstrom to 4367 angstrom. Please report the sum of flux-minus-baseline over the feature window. 47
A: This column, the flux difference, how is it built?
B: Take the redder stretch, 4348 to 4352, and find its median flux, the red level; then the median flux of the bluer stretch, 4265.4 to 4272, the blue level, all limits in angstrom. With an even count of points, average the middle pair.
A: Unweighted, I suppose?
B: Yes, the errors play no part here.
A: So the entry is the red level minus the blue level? 4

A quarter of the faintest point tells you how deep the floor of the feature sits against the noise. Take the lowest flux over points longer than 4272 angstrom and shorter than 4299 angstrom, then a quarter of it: 1.38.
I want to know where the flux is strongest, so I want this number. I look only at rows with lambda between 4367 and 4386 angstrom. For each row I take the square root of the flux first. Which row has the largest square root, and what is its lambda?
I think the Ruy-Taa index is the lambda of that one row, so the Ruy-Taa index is 4371.29 angstrom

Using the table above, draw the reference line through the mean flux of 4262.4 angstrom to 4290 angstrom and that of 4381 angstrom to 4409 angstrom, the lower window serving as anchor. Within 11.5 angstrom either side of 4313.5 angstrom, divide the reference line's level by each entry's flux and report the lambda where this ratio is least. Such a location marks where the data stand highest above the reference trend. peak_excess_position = 4320.25 angstrom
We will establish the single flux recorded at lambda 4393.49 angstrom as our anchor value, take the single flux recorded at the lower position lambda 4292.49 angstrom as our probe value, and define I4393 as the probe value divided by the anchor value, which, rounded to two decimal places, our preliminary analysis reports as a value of 0.77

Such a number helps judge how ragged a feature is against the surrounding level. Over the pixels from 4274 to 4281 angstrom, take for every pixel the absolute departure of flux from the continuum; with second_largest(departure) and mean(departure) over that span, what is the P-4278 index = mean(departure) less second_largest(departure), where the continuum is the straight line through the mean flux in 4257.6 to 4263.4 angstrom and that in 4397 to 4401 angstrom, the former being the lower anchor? -1.1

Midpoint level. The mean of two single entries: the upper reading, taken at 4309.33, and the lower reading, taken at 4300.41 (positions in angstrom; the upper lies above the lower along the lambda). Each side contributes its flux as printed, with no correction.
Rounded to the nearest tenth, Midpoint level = 6.6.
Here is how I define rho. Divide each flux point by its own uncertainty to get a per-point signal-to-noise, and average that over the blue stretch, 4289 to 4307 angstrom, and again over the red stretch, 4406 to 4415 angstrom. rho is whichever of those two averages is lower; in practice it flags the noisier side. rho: 6.9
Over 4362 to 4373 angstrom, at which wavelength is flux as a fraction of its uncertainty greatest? 4365.25 angstrom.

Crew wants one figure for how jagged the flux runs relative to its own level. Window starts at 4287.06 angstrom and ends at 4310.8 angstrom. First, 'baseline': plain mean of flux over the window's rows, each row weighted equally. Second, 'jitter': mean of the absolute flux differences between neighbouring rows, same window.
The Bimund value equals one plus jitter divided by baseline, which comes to 1.23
